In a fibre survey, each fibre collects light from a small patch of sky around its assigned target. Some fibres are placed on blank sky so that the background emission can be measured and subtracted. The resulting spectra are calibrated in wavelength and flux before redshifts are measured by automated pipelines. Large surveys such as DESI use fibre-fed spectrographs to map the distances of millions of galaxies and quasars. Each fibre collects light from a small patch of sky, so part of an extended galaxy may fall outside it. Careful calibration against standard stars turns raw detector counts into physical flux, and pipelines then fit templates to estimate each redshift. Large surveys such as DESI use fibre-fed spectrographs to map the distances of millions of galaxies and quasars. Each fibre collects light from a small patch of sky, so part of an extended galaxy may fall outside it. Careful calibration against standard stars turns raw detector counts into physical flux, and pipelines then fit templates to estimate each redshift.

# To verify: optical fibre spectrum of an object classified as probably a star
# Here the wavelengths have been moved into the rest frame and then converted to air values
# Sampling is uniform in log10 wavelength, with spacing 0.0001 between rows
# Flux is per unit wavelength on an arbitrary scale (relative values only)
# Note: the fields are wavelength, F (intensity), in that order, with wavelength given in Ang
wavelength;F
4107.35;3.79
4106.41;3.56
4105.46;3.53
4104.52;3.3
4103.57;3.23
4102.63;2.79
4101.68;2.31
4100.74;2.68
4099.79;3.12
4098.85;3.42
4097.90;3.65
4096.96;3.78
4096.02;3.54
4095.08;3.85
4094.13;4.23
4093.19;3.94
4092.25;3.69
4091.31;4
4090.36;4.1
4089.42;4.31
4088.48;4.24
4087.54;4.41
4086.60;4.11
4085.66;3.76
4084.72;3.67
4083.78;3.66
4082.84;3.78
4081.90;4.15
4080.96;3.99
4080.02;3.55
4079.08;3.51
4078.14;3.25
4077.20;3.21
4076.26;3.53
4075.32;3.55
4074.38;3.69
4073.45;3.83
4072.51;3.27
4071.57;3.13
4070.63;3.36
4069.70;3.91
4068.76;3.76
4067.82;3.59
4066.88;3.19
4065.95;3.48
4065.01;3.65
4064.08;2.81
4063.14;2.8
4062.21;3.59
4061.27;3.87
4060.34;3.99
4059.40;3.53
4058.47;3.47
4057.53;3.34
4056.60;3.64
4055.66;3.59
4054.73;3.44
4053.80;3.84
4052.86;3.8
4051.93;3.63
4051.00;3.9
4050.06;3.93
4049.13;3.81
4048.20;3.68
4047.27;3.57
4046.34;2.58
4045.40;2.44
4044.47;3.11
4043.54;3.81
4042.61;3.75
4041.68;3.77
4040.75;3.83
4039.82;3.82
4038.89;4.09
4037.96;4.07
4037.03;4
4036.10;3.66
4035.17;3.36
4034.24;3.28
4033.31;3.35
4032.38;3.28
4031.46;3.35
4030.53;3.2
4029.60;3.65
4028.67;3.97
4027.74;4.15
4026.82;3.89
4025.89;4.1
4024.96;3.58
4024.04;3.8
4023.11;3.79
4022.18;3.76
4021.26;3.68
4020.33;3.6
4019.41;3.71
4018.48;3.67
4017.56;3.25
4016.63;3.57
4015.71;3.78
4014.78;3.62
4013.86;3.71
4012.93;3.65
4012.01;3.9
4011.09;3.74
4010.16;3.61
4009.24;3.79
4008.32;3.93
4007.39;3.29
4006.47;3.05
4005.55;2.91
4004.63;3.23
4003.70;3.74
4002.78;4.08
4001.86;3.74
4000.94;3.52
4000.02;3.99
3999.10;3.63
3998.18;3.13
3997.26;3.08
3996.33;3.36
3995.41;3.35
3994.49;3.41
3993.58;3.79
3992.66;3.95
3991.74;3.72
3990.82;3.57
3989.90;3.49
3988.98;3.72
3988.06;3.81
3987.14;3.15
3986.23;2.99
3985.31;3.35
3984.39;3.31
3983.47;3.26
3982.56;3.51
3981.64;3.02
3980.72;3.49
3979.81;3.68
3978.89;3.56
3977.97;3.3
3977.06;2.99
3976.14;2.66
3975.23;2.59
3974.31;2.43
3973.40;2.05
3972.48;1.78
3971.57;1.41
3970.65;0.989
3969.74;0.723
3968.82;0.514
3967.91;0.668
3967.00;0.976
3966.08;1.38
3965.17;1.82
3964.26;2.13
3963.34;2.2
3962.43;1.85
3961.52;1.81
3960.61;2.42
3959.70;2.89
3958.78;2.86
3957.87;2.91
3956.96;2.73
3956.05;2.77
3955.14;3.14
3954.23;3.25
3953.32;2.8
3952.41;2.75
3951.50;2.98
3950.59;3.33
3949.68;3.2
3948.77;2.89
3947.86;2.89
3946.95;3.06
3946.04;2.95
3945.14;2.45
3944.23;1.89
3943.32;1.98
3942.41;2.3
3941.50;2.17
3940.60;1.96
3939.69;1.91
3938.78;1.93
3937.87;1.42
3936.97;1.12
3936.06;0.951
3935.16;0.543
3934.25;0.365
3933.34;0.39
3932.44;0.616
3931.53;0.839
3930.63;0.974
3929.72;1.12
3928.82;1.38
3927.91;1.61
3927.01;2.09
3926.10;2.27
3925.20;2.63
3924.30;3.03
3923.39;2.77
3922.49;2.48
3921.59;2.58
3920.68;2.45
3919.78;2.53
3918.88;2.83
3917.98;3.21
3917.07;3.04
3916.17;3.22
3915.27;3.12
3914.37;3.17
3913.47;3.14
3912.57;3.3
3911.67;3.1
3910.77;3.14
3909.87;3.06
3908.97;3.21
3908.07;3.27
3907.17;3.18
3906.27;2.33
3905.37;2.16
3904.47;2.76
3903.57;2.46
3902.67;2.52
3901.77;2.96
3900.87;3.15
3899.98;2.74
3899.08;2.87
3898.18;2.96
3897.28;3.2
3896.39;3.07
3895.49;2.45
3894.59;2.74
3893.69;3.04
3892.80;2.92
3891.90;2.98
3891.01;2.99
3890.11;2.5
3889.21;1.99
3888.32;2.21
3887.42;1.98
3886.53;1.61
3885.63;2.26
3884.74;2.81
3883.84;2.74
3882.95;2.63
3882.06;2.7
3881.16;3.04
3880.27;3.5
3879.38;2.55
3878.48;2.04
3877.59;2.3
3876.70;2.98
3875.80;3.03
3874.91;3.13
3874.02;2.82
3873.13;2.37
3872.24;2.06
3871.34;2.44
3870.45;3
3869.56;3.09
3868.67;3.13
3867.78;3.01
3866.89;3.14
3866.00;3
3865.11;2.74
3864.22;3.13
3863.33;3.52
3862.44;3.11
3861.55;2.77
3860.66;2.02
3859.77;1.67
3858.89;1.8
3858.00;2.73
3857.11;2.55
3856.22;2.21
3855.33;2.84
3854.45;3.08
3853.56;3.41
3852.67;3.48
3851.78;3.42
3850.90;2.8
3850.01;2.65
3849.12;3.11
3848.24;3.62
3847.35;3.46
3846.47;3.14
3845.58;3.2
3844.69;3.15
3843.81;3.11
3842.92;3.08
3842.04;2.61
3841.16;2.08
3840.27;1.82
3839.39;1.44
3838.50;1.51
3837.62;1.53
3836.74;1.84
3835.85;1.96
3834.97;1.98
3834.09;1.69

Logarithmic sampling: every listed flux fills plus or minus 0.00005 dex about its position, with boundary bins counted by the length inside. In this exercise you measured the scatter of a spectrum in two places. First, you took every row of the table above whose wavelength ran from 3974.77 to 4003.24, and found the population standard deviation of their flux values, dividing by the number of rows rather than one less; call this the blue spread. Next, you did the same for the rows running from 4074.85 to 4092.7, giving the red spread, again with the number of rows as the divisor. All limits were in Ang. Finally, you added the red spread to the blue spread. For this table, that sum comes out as 0.7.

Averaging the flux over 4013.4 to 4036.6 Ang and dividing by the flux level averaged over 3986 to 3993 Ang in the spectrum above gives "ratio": 1.02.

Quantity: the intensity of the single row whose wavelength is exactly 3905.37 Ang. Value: 2.16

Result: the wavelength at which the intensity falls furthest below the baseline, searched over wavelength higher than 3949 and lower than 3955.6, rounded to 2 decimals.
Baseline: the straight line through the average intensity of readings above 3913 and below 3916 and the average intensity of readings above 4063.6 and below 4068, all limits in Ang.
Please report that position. 3952.41 Ang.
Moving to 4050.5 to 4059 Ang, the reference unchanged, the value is 4057.53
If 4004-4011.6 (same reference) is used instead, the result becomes 4005.55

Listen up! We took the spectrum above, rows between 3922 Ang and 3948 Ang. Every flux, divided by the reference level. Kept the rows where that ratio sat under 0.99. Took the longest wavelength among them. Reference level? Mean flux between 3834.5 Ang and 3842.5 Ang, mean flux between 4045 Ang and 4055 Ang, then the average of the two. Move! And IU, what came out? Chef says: 3945.14 Ang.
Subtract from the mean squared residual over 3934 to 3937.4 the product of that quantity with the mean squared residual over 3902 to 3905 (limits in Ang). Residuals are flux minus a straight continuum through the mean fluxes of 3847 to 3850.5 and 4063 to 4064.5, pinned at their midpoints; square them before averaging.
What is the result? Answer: 3.8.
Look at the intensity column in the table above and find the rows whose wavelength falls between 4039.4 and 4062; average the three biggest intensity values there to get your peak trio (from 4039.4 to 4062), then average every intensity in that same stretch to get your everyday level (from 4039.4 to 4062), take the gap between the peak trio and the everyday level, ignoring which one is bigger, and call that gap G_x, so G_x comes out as 0.35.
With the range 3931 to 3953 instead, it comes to 1.24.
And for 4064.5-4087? 0.48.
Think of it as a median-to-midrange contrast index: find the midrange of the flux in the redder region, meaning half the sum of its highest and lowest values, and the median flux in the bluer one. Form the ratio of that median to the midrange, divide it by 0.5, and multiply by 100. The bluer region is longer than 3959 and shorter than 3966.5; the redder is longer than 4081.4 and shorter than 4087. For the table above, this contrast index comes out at 102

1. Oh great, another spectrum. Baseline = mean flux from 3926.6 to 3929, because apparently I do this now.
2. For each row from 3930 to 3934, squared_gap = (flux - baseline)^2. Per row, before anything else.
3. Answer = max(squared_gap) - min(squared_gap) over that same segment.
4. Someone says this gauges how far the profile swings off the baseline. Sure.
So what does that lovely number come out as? 1.2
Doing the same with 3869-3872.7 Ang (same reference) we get 1.8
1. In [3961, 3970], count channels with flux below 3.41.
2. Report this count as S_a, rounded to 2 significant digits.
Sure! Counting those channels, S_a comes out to 10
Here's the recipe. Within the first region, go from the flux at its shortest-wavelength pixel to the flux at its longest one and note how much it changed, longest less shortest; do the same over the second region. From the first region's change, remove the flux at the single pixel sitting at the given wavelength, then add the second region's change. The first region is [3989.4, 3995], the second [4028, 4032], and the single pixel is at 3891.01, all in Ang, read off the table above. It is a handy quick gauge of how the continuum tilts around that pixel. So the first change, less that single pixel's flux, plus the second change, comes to -3.7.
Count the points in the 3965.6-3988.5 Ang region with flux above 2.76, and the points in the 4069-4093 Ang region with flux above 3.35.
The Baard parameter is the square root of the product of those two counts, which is 17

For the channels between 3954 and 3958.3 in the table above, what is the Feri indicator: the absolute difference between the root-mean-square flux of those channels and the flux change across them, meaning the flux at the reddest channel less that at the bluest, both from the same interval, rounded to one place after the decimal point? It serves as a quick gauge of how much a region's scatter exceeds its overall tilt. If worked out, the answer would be 3.3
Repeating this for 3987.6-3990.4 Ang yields 4.0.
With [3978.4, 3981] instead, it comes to 3.6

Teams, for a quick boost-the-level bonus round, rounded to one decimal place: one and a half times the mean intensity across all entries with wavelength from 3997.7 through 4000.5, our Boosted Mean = 5.4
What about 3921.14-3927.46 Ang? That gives 3.8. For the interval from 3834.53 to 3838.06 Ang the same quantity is 2.7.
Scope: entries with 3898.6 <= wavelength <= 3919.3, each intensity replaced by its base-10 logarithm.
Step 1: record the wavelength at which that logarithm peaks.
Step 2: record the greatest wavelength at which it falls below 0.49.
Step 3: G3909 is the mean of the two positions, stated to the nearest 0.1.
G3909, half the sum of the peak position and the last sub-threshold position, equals 3915.7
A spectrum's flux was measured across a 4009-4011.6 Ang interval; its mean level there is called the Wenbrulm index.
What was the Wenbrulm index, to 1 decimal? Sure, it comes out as 3.7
